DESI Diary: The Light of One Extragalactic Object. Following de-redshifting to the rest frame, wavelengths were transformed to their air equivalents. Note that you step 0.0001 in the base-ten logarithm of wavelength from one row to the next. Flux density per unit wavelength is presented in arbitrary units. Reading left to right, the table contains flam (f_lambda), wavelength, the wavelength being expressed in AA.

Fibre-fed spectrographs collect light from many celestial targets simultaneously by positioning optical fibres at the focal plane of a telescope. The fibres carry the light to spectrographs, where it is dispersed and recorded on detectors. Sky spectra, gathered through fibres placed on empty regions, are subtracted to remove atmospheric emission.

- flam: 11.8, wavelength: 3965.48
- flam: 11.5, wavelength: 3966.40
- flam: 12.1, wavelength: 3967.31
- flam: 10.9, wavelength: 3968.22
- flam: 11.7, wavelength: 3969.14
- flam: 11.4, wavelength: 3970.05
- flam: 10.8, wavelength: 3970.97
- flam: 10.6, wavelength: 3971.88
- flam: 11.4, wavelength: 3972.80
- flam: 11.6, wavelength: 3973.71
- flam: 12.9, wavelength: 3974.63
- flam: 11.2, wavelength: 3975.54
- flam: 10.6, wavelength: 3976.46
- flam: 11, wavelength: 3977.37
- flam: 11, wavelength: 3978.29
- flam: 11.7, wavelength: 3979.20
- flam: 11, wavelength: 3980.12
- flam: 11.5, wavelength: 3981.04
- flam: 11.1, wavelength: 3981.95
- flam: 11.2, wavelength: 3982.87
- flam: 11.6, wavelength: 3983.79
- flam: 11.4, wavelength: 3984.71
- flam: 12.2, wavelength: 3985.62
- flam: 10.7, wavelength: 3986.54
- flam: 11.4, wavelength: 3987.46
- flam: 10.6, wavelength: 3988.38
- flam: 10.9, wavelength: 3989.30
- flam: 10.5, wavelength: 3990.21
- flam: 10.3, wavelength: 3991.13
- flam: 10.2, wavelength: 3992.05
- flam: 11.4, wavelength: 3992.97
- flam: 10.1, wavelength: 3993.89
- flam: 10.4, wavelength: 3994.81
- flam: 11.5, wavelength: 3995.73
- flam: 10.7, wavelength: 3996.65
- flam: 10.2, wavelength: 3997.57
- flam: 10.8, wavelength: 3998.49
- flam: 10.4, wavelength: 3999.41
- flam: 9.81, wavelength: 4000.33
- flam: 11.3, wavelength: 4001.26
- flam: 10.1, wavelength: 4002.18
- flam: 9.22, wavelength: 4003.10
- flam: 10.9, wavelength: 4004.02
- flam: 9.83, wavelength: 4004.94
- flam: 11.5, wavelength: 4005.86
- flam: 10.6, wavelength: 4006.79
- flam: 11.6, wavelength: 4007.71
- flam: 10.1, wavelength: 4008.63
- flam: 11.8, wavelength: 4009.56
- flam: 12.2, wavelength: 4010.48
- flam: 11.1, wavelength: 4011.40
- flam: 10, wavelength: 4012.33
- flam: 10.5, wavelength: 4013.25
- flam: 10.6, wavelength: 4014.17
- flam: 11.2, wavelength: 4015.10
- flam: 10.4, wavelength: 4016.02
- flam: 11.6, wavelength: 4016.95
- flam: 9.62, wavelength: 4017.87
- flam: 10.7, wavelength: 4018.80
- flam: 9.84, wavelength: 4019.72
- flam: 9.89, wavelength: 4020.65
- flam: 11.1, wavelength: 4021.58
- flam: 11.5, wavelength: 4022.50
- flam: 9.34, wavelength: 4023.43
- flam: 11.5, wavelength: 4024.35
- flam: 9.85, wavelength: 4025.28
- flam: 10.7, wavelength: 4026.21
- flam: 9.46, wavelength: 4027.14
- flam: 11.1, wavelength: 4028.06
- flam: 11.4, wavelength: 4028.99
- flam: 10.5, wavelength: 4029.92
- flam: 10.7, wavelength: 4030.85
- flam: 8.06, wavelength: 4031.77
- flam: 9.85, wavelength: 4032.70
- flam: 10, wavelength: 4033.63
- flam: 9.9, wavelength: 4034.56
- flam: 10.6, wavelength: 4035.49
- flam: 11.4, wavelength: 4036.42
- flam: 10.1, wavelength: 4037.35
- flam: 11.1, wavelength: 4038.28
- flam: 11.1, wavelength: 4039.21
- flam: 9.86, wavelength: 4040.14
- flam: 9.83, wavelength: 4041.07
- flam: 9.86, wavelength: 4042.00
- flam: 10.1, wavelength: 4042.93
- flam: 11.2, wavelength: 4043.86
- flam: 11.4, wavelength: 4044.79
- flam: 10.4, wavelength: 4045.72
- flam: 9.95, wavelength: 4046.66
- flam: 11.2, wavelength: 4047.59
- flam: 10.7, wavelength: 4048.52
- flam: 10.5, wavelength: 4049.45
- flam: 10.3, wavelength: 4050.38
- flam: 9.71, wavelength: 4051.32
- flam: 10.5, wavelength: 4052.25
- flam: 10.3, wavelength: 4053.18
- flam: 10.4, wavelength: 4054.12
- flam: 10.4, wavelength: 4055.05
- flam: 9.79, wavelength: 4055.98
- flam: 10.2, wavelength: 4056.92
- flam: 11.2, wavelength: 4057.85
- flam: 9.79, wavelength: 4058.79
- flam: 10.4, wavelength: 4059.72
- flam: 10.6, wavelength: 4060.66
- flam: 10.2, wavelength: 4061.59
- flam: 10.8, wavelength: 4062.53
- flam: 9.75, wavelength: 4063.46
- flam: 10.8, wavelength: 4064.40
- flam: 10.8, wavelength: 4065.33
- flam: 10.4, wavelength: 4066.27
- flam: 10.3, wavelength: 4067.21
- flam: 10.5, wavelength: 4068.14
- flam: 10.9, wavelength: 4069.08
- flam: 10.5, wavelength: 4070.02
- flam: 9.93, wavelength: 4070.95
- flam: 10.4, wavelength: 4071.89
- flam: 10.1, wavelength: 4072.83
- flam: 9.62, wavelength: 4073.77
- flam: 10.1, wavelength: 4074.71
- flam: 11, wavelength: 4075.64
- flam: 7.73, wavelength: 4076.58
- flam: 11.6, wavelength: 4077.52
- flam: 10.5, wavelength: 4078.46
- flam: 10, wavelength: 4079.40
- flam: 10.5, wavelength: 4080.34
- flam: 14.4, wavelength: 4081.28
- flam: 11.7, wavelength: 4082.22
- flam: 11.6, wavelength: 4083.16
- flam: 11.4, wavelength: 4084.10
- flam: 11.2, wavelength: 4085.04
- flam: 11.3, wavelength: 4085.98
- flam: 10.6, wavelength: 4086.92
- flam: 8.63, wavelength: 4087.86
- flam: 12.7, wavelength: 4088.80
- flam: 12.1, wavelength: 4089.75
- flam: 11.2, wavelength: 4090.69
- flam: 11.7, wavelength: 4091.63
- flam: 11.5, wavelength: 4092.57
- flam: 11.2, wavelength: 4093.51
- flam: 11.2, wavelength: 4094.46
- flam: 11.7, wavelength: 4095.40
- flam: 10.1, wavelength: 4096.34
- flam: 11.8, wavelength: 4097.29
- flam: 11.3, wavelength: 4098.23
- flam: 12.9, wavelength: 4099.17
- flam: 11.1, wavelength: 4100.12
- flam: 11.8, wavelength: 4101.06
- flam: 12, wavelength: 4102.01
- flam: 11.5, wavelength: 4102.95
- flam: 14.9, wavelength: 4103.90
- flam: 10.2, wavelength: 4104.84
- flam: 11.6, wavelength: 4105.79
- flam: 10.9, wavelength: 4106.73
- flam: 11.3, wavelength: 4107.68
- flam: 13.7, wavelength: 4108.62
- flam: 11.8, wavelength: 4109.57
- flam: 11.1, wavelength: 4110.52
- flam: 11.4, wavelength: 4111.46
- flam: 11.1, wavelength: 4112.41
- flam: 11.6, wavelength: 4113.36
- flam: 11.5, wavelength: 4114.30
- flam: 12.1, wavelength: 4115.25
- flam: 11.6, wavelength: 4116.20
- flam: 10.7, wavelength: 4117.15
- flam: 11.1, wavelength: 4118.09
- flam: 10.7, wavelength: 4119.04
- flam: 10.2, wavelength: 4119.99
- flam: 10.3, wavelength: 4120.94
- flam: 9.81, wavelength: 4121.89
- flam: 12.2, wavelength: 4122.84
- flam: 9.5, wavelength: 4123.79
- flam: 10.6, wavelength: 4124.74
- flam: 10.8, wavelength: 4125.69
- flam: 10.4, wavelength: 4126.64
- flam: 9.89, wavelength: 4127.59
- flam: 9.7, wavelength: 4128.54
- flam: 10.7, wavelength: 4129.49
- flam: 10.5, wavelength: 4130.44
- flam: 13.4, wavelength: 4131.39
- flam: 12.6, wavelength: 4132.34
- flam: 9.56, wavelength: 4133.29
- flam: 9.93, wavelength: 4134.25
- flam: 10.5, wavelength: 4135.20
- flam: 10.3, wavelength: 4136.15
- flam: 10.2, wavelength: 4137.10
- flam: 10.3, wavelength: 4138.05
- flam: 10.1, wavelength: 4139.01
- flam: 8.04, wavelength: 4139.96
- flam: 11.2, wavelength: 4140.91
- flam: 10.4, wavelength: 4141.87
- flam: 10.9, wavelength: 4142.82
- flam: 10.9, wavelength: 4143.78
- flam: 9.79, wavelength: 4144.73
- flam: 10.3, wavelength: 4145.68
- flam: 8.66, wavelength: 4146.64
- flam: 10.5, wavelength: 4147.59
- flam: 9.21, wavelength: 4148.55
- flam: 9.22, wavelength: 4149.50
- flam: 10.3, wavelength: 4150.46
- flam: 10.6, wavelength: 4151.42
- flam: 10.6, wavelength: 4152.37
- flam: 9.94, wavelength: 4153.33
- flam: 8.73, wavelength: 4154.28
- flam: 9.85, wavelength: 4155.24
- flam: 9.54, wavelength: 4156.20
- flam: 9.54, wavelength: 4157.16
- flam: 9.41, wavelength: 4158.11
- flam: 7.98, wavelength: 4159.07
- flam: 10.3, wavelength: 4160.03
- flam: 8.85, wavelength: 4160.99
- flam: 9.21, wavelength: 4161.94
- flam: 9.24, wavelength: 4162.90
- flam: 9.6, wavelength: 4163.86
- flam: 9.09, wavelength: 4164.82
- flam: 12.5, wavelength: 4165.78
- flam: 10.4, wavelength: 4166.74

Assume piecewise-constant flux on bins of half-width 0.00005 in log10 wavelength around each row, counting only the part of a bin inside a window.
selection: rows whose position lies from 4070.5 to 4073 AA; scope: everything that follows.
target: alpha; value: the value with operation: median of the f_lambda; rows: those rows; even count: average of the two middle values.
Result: 10.1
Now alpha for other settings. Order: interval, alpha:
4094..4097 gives 11.2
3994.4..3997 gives 10.7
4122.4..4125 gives 10.6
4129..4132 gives 10.7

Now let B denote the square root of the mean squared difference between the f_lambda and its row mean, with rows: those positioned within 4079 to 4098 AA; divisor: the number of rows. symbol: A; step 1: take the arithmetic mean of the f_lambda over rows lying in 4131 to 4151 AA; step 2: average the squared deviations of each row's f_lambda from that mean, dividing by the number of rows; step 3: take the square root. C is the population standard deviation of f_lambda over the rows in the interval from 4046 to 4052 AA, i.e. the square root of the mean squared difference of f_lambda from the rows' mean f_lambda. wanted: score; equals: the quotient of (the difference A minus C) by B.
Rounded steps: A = 1.1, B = 1.1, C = 0.5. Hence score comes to 0.6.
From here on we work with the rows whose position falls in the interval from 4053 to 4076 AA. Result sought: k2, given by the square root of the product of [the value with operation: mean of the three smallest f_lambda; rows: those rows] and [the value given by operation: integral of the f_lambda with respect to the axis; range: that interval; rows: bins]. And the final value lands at 48.1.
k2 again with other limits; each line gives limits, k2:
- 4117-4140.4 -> 47.1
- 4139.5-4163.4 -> 43.7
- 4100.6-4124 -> 51.2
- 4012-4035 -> 46.2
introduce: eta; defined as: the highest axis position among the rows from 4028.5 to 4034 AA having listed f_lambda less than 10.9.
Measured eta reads 4033.63 AA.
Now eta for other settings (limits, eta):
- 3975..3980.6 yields 3976.46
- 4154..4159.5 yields 4159.07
